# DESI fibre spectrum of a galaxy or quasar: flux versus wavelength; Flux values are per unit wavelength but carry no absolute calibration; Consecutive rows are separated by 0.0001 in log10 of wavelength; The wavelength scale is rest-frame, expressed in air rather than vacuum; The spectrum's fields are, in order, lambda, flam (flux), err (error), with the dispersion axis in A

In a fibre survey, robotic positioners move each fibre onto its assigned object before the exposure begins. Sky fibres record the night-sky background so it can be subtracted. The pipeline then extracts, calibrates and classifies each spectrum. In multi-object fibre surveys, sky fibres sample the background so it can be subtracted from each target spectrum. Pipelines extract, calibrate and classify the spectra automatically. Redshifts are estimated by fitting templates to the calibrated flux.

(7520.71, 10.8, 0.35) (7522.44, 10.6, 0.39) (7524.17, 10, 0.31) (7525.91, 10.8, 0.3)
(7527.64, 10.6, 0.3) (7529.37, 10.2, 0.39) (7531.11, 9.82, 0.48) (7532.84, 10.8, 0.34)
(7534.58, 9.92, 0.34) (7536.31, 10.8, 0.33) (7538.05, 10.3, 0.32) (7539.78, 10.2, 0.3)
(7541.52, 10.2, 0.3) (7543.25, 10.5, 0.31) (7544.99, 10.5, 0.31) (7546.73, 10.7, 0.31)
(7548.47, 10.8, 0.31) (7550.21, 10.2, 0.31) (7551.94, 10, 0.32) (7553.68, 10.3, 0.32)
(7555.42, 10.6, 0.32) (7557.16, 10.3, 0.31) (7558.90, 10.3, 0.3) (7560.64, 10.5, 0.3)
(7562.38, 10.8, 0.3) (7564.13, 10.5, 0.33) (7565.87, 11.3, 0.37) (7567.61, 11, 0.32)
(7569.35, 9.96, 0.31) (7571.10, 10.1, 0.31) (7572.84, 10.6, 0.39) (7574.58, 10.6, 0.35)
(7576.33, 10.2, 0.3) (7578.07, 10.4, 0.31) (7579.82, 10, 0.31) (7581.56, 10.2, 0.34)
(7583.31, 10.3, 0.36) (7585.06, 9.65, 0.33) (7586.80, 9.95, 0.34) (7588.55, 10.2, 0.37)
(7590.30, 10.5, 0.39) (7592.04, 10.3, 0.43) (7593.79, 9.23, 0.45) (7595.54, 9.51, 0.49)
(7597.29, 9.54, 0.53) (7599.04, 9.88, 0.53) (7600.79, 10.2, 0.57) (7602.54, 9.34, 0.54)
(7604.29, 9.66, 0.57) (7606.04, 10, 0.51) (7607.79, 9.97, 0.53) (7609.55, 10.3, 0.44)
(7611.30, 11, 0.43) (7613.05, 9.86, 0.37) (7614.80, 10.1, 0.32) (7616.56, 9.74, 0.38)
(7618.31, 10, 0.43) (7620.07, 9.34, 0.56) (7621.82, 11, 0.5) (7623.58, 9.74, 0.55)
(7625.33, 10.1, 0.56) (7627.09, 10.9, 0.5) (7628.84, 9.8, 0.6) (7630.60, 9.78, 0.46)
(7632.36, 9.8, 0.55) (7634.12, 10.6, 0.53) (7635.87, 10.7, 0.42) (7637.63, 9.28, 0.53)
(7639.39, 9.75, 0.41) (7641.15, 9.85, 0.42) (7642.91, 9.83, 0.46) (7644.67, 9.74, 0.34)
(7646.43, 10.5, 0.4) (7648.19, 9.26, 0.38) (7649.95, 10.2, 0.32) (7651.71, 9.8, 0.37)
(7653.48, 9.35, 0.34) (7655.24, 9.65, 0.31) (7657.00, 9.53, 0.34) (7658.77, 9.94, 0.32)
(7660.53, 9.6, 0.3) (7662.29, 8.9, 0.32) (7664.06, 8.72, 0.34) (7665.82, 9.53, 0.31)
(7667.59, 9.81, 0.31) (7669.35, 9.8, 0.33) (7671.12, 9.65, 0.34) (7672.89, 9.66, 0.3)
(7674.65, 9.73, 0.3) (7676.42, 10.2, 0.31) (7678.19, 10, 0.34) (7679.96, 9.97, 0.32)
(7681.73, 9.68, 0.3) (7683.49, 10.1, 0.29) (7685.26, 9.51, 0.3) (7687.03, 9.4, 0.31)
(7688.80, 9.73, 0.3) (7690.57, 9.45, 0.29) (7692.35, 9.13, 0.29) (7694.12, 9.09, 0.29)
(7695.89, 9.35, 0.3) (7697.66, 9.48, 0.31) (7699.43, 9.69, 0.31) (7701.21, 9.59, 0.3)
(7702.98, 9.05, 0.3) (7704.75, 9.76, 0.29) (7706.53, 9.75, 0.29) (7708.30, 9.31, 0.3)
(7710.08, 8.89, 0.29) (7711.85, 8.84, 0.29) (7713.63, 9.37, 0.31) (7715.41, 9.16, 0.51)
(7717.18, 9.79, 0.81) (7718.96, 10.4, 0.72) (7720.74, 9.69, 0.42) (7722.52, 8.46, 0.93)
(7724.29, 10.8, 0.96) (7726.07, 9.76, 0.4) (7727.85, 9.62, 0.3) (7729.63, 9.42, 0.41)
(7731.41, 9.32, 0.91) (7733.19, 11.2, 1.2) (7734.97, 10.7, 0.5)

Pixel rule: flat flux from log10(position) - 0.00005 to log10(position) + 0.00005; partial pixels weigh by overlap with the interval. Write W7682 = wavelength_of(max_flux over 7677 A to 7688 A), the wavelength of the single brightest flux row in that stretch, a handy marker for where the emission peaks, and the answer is 7683.49 A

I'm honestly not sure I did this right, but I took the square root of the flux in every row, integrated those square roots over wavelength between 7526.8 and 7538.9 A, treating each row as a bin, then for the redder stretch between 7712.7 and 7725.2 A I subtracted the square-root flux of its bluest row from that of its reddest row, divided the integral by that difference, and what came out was 173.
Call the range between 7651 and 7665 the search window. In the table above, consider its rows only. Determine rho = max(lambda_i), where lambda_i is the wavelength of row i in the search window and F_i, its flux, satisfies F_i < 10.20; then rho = 7664.06 A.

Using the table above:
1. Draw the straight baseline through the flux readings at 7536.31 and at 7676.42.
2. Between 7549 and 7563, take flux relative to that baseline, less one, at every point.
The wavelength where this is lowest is 7551.94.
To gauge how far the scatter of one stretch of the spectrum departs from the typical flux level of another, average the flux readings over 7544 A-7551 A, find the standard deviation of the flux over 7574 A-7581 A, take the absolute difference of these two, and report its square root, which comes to 3.21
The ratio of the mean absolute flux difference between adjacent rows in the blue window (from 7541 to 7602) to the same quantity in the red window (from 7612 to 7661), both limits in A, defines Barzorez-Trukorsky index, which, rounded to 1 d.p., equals 0.6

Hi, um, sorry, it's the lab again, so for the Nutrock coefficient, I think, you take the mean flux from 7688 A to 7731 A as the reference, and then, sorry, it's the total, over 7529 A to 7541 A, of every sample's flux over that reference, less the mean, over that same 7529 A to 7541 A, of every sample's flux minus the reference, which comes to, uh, 6.79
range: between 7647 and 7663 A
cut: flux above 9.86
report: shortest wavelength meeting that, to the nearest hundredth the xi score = 7649.95 A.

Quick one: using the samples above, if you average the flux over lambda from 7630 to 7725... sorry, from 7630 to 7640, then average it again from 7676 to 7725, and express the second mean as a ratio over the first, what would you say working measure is 0.96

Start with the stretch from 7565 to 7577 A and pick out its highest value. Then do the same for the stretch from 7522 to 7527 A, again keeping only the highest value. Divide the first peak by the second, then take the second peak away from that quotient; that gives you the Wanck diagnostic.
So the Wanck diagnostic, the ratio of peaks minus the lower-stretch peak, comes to -9.75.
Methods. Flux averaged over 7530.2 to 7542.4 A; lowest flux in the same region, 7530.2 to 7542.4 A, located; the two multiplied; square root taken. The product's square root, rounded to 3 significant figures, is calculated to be 10.1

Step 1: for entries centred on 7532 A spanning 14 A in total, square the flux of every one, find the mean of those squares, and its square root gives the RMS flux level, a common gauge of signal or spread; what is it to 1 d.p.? 10.4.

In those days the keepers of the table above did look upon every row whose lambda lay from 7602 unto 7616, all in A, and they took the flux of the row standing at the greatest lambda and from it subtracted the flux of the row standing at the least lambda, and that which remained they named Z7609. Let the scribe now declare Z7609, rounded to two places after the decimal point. 0.76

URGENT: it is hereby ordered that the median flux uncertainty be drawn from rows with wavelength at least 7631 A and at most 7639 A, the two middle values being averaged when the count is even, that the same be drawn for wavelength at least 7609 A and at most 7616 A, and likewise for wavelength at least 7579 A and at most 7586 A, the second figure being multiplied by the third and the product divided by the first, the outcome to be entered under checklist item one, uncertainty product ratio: 0.25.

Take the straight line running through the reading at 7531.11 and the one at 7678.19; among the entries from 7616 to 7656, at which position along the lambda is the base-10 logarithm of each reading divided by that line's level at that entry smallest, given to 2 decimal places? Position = 7648.19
